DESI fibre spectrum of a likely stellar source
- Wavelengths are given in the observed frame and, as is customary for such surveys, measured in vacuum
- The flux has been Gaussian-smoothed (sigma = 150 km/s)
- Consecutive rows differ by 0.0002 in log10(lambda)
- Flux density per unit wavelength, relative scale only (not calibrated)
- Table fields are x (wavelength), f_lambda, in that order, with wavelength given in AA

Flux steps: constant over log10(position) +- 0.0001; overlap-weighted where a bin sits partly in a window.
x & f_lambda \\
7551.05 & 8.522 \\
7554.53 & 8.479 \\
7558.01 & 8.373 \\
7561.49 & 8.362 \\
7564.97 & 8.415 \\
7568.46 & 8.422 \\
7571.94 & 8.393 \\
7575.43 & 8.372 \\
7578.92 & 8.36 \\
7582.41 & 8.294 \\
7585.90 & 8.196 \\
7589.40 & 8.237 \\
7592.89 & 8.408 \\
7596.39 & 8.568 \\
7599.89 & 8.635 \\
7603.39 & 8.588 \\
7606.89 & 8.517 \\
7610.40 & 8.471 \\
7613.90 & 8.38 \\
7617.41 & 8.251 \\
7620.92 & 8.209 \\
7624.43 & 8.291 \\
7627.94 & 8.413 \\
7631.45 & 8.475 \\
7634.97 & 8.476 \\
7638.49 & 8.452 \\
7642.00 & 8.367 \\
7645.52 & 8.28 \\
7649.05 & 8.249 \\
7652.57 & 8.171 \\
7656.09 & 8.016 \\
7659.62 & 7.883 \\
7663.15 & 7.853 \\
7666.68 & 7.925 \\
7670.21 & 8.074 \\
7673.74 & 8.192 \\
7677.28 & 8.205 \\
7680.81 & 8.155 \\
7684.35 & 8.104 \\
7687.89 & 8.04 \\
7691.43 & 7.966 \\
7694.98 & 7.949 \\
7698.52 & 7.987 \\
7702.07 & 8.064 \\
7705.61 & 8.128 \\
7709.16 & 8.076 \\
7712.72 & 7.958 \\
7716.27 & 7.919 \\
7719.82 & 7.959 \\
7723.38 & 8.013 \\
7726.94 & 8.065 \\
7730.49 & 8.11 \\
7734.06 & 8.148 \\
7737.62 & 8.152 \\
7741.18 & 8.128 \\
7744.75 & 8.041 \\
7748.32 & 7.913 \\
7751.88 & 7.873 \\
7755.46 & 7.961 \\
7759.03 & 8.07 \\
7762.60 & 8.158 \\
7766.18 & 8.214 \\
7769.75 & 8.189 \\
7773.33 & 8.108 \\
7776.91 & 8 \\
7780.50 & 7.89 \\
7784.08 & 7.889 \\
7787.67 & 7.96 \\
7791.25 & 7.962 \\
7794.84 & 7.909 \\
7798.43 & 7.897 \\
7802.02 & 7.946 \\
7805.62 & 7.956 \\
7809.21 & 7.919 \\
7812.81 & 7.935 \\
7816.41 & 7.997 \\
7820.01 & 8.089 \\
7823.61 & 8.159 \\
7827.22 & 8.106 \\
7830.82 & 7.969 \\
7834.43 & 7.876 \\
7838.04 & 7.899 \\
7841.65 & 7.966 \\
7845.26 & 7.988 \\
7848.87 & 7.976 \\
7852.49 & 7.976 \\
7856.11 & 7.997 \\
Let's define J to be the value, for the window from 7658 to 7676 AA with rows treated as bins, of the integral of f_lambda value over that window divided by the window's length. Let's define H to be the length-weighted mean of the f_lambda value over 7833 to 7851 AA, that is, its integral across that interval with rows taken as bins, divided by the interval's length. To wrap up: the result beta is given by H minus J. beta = -0.05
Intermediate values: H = 7.94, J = 7.99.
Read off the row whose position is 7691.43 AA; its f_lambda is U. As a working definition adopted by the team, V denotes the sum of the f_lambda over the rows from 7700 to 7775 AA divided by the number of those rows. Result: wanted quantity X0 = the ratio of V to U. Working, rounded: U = 7.966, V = 8.06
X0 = 1.01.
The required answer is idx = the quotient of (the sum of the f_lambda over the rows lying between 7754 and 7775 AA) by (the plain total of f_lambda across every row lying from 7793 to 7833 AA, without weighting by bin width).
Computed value 0.6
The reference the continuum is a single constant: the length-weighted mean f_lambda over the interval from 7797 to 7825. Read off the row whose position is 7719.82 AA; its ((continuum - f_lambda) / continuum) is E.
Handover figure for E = 0.003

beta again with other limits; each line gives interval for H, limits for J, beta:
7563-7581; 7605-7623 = 0.03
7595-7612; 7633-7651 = 0.19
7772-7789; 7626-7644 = -0.47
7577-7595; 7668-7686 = 0.16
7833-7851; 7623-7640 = -0.48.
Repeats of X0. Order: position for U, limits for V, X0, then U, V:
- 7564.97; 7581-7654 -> 1.00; 8.415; 8.38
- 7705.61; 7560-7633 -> 1.03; 8.128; 8.39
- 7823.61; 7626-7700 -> 1.00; 8.159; 8.15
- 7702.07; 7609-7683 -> 1.02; 8.064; 8.23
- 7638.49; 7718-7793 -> 0.95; 8.452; 8.04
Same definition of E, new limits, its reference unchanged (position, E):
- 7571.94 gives -0.051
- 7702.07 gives -0.010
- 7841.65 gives 0.002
